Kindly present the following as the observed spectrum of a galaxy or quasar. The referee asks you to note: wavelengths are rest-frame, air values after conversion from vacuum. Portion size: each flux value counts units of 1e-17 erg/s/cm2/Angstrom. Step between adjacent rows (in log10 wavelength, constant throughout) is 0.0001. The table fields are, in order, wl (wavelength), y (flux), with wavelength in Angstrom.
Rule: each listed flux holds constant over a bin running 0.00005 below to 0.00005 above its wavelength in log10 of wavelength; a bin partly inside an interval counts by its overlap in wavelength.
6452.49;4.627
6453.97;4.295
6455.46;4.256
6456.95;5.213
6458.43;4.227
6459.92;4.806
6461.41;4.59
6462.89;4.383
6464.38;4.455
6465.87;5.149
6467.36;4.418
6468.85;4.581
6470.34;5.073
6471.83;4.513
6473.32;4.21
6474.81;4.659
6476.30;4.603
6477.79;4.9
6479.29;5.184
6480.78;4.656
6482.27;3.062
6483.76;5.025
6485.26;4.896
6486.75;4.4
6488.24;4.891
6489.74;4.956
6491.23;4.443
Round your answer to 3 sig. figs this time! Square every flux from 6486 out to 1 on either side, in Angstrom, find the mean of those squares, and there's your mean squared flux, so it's 21.7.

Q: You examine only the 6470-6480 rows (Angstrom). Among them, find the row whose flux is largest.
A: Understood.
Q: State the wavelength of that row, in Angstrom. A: 6479.29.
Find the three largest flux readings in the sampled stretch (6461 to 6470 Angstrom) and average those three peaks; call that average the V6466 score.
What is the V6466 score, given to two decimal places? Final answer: 4.77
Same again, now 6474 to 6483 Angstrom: 4.91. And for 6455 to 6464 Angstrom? 4.87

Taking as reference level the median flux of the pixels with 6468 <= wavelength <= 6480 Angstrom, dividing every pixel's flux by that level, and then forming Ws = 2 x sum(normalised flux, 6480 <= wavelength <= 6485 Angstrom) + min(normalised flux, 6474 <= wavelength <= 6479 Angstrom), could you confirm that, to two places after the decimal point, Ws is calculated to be 6.50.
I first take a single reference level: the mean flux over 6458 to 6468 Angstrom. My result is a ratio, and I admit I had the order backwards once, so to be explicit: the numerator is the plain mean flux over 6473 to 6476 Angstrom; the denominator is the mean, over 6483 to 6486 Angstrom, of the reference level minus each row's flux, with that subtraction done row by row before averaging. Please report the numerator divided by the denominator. -12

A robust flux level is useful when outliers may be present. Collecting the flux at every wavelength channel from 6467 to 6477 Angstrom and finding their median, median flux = 4.58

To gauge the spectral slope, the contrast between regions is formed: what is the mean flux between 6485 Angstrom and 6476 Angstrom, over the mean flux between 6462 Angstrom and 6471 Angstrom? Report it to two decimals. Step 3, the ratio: 0.98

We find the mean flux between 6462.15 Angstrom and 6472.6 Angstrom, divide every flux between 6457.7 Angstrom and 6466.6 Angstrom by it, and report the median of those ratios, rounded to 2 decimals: 0.97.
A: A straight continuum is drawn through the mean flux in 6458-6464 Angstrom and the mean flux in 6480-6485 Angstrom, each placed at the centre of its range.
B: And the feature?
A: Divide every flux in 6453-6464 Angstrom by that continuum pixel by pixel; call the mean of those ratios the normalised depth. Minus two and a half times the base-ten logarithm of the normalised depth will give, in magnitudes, 0.00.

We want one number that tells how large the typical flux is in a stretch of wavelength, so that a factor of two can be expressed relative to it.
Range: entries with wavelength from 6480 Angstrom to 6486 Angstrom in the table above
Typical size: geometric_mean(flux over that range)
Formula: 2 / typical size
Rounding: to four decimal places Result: 0.4621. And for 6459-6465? 0.4390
